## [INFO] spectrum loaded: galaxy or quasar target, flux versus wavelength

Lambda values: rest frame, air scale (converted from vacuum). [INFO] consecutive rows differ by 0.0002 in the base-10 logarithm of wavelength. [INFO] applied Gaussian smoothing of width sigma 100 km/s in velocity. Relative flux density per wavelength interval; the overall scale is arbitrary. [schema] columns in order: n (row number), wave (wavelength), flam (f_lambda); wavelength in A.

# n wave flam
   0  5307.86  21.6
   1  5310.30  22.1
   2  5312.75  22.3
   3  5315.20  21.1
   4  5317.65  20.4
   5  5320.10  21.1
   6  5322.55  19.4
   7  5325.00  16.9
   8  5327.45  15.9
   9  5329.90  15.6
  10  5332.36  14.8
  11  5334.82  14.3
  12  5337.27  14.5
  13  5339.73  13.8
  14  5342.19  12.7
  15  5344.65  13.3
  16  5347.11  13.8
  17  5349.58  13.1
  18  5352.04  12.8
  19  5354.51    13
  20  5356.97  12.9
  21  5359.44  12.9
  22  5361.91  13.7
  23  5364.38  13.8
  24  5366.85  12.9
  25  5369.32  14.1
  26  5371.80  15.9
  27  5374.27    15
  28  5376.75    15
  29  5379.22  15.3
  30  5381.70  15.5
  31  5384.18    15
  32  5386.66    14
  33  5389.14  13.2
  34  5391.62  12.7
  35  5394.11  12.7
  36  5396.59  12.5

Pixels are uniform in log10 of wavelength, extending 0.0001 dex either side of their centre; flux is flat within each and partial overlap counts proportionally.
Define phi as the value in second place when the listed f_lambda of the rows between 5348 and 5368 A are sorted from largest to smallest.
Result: 13.7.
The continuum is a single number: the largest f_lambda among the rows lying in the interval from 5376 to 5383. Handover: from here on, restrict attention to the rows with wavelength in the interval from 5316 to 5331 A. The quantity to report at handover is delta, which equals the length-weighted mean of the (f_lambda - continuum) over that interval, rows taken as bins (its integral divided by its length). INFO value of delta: 2.8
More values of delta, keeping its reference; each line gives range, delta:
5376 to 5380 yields -0.3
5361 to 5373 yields -1.4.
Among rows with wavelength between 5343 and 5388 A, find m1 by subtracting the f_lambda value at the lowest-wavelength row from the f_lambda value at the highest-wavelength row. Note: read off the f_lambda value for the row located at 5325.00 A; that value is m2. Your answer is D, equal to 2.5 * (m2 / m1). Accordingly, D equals 60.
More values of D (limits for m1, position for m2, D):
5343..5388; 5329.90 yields 56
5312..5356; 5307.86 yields -6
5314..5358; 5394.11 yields -4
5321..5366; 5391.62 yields -6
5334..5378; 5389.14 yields 47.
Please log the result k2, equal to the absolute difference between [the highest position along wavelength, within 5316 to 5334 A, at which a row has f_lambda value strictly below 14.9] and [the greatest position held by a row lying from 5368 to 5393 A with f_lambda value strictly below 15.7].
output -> 59.3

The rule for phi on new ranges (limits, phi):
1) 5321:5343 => 16.9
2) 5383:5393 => 14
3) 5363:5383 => 15.5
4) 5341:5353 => 13.3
